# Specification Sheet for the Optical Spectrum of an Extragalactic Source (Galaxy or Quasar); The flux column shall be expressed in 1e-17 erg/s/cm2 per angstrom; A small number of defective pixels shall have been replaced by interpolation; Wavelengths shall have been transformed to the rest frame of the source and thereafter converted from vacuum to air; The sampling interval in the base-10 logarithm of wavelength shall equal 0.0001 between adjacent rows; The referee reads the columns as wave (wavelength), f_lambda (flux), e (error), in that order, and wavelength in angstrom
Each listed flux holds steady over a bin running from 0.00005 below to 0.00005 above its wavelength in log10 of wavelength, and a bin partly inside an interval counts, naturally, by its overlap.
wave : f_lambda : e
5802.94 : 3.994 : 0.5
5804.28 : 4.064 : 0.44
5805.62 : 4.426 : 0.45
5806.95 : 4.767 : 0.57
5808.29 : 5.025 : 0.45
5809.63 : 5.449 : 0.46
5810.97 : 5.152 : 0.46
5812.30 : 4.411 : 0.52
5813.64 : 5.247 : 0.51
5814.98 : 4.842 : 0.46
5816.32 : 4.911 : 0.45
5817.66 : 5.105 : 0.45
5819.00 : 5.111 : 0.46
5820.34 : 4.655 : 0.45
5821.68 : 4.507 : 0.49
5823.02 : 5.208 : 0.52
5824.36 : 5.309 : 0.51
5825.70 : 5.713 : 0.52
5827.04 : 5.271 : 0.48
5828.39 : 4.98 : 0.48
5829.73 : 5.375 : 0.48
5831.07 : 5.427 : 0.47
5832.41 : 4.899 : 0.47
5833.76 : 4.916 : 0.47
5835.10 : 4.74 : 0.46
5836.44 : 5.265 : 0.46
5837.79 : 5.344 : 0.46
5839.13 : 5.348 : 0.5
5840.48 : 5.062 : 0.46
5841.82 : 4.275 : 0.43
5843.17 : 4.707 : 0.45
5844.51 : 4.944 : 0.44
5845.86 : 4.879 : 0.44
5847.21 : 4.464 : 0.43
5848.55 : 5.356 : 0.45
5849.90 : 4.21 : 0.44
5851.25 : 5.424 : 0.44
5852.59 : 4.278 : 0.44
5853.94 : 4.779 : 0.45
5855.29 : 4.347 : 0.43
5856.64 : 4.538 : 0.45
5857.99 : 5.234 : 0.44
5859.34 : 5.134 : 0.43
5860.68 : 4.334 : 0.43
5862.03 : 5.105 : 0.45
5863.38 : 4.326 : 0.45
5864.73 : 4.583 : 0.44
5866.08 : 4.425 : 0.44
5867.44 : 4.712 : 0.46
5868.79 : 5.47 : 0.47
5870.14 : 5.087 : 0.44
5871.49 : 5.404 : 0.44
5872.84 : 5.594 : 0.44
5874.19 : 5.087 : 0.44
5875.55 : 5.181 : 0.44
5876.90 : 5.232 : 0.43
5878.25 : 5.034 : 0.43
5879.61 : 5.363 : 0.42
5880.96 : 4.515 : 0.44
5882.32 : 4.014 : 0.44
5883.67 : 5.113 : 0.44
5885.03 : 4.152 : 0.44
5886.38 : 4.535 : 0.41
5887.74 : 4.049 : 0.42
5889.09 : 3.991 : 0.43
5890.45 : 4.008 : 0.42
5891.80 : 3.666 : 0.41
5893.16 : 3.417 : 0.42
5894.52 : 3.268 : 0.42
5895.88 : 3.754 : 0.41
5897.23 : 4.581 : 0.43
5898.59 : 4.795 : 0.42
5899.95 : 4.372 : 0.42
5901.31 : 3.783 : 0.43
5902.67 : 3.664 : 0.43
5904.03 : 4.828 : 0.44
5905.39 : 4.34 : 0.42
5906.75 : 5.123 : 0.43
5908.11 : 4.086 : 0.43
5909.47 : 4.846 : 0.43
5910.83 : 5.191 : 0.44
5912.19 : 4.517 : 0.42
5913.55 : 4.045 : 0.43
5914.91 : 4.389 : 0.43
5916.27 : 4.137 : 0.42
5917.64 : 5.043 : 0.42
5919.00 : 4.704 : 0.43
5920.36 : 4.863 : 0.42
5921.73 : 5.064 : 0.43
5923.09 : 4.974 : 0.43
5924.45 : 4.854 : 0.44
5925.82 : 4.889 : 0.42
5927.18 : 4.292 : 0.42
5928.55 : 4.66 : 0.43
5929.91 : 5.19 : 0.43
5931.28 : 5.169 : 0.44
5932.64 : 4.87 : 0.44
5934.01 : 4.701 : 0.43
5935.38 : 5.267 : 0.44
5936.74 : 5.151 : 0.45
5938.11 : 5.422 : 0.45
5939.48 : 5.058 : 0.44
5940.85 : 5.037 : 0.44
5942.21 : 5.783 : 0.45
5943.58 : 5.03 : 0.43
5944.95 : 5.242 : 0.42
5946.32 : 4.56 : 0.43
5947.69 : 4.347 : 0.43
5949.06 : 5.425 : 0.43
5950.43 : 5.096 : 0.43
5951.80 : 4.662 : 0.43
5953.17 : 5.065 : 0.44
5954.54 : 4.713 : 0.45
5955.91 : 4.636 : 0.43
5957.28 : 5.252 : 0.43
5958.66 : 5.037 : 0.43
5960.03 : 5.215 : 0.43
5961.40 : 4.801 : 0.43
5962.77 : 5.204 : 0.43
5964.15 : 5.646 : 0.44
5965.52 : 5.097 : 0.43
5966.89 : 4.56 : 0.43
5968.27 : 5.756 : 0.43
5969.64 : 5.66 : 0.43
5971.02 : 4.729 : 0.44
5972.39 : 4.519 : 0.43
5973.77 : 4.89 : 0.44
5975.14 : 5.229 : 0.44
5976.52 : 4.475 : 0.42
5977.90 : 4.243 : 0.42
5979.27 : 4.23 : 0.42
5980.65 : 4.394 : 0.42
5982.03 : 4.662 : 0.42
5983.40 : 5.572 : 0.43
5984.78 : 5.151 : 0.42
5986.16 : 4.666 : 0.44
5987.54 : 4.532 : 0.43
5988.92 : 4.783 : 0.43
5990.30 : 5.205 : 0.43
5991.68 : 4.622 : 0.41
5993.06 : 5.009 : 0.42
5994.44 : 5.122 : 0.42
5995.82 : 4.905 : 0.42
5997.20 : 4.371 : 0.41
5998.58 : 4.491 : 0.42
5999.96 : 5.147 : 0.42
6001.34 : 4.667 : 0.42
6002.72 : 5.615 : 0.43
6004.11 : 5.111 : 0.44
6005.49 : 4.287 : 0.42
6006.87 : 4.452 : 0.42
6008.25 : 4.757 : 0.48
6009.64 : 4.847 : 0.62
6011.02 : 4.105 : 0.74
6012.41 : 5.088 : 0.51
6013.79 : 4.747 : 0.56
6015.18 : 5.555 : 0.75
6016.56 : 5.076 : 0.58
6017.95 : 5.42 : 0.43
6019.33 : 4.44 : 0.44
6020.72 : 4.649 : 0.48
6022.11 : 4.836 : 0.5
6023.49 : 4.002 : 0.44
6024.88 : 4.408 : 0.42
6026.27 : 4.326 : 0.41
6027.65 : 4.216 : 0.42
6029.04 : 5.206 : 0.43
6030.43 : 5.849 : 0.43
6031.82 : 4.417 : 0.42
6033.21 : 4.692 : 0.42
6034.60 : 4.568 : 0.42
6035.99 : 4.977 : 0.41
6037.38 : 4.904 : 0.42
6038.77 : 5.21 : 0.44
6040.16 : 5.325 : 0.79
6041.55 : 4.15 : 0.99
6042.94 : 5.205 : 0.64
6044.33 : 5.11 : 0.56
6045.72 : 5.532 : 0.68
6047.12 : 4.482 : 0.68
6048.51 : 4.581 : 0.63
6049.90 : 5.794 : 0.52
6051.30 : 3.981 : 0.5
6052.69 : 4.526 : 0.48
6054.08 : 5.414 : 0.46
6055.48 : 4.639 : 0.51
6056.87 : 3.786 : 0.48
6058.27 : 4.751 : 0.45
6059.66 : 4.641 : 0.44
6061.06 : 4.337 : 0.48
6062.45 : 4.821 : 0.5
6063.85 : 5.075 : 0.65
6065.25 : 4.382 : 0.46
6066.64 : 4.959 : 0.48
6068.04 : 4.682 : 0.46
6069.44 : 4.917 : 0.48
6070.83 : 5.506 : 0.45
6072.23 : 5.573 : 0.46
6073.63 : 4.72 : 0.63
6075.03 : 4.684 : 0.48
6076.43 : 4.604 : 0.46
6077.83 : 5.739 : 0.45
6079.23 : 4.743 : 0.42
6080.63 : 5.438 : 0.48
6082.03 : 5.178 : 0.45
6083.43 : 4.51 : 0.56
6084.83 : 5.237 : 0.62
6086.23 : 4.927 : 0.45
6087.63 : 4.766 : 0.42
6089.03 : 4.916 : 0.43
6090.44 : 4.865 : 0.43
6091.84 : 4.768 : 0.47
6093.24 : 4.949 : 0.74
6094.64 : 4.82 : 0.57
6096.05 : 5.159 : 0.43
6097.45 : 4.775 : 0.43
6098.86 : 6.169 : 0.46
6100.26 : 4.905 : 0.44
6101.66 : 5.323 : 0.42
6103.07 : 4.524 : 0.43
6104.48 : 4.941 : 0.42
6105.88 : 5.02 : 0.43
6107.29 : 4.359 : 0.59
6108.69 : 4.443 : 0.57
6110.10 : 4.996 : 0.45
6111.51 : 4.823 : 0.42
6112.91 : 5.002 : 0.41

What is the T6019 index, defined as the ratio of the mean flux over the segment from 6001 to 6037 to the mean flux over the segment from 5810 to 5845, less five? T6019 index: -4.05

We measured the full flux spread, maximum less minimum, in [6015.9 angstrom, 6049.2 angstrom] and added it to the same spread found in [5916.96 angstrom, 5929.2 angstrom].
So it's 2.62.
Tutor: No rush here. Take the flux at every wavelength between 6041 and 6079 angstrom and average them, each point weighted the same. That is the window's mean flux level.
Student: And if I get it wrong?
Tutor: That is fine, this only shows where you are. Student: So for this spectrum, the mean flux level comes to 4.84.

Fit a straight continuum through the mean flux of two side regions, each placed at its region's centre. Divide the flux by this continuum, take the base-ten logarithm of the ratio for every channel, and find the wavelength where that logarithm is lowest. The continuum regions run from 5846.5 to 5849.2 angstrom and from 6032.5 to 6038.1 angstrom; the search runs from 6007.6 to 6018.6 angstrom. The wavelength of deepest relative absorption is 6011.02 angstrom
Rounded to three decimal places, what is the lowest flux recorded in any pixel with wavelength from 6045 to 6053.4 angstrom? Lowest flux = 3.981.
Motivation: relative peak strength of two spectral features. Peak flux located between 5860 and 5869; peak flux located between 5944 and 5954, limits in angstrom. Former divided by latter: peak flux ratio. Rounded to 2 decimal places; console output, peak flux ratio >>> 1.01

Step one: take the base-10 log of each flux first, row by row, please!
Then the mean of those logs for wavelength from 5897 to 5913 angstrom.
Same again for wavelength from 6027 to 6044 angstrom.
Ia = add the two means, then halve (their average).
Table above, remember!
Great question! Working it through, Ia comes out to 0.670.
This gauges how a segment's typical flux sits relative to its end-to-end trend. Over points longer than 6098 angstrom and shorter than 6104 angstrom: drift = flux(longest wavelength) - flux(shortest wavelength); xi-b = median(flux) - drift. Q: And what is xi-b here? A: 6.8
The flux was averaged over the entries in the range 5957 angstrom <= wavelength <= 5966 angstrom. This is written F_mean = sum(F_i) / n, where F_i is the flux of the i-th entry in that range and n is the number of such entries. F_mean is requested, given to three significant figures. 5.18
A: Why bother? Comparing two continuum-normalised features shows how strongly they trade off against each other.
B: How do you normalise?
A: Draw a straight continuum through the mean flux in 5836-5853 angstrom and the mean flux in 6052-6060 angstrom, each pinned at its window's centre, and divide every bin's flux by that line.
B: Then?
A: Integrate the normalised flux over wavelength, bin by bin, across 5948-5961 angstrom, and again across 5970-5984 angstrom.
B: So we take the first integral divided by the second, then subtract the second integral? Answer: -13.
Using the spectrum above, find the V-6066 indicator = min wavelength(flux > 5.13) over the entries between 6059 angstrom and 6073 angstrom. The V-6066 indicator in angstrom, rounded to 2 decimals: 6070.83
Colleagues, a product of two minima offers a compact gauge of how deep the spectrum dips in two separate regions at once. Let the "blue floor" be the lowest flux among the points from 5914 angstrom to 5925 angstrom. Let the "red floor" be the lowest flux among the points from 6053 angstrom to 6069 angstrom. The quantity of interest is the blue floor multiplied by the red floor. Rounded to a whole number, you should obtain 16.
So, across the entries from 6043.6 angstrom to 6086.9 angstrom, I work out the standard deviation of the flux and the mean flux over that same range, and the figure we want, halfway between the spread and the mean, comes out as 2.68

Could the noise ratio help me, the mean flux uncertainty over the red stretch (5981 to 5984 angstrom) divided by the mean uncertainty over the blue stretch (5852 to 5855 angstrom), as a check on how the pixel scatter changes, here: 0.96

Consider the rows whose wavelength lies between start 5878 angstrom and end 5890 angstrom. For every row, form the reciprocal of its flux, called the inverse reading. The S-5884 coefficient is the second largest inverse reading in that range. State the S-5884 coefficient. 0.25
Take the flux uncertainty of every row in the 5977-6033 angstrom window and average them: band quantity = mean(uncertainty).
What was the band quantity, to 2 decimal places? 0.46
